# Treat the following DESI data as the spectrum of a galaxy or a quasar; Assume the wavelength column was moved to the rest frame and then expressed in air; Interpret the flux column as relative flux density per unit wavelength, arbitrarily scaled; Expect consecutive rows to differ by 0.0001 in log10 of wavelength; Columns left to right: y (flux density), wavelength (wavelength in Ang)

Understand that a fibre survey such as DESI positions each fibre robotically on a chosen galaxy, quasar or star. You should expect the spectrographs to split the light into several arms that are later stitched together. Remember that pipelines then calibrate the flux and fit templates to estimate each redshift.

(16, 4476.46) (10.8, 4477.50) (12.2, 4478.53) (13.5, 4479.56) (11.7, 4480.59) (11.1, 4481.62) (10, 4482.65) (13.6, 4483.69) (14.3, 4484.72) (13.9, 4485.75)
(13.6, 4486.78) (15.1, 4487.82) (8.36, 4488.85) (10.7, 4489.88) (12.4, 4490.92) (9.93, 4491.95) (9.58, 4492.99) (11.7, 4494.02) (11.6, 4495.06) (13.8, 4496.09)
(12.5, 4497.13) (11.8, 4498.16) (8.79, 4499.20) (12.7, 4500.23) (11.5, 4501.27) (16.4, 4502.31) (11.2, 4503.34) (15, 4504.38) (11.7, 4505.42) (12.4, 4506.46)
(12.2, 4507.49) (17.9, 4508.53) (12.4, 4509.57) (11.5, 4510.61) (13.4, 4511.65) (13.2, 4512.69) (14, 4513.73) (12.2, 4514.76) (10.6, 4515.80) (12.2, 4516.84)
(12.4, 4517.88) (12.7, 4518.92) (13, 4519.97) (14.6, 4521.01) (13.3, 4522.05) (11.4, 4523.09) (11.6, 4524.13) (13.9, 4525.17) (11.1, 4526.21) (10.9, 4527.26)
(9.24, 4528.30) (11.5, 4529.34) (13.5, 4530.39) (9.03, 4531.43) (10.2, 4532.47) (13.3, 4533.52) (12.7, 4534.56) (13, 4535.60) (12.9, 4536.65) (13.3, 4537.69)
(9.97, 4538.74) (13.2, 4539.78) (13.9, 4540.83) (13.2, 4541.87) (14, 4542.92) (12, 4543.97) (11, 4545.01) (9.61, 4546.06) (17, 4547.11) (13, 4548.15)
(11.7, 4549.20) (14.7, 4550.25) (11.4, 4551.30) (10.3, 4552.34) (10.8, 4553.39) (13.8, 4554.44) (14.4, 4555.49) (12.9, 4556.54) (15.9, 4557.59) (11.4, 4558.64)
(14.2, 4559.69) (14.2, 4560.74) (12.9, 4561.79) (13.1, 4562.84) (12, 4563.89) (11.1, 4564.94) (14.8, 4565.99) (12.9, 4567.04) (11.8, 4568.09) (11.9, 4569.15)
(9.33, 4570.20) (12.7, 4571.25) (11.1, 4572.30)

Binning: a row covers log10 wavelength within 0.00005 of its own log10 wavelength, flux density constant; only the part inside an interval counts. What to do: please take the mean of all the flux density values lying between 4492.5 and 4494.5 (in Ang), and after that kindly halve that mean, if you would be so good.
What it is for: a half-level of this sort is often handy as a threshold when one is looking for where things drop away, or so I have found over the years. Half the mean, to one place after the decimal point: 5.3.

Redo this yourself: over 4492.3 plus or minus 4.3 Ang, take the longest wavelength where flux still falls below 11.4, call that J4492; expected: 4492.99 Ang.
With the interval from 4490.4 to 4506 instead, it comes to 4503.34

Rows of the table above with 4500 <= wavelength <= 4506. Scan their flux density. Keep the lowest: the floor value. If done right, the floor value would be 11.2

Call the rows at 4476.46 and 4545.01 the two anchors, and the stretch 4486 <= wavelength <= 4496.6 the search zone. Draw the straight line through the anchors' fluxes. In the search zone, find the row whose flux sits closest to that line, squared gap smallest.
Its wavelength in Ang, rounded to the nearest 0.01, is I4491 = 4487.82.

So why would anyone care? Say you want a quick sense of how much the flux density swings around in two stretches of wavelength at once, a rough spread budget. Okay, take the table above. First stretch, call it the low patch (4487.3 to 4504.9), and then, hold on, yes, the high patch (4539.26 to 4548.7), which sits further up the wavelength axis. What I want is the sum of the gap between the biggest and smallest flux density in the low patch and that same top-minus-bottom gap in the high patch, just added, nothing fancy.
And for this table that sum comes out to 15.4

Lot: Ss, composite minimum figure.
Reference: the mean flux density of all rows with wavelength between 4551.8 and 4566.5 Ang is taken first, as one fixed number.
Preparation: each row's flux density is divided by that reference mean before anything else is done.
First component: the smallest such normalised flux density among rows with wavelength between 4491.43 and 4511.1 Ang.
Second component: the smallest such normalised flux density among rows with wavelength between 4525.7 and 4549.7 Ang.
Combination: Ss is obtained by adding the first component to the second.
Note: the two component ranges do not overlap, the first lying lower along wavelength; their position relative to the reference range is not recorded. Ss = 1.37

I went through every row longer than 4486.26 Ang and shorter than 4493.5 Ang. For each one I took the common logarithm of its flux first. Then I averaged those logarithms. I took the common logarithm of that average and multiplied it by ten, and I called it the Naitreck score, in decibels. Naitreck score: 0.20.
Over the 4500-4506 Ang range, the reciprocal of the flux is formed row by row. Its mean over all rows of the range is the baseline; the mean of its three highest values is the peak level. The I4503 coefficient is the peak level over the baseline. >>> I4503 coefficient 1.12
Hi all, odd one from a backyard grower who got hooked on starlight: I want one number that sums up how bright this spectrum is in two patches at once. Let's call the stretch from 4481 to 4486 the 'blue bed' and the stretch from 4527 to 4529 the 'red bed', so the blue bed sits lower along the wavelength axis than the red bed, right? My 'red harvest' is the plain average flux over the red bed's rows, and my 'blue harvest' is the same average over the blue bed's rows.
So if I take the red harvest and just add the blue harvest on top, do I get 22.6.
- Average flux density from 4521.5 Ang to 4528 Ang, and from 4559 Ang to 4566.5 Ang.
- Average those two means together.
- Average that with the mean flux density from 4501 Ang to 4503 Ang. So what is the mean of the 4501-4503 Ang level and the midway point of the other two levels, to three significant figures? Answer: 13.3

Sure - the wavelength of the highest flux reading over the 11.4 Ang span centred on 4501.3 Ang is 4502.31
